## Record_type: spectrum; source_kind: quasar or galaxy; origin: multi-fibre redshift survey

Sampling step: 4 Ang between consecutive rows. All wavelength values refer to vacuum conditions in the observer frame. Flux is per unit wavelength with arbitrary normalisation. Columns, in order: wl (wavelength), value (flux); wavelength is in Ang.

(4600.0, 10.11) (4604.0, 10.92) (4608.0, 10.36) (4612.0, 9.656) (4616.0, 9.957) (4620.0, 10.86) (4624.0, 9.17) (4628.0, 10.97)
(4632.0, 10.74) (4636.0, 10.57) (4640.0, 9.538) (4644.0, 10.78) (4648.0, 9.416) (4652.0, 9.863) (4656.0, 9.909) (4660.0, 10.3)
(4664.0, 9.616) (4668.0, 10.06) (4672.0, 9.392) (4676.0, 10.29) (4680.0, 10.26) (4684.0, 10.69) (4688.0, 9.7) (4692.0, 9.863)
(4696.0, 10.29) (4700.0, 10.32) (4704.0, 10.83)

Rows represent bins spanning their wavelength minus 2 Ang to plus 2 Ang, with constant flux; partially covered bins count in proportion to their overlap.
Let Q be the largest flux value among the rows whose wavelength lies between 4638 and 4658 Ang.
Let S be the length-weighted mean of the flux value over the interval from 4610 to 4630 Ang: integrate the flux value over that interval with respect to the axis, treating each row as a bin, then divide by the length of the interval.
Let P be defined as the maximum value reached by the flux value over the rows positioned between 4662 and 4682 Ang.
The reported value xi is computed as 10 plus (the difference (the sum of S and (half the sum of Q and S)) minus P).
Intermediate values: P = 10.29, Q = 10.78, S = 10.1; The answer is 20.3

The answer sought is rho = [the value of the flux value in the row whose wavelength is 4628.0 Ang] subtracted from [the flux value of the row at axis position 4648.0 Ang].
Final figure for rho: -1.6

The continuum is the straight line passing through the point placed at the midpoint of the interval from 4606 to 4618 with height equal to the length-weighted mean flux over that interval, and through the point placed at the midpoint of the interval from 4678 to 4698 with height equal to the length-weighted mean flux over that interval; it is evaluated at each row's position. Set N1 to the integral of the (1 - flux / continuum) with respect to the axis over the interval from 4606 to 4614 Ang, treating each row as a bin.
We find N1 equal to -0.02 Ang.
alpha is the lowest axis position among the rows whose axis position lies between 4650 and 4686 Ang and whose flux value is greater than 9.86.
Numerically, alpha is 4652.0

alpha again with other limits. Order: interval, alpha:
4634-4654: 4636.0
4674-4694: 4676.0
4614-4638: 4616.0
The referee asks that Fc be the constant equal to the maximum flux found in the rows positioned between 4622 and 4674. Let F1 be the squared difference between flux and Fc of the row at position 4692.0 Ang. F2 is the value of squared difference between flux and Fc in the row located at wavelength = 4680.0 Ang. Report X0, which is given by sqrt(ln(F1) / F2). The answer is 0.6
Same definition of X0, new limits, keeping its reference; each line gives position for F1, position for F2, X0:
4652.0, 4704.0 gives 3.2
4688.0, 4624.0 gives 0.4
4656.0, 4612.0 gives 0.3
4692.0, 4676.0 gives 0.7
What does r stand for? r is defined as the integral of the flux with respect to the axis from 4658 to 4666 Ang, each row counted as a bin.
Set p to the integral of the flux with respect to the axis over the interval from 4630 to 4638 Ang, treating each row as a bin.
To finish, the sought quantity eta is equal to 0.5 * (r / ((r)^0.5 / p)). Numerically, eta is 380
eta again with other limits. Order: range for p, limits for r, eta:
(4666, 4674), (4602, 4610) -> 359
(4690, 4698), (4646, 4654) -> 354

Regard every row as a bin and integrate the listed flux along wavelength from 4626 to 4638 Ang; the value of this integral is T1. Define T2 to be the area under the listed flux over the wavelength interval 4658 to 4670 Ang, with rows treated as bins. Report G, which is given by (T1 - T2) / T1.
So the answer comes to 0.07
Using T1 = 129.1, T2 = 119.9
